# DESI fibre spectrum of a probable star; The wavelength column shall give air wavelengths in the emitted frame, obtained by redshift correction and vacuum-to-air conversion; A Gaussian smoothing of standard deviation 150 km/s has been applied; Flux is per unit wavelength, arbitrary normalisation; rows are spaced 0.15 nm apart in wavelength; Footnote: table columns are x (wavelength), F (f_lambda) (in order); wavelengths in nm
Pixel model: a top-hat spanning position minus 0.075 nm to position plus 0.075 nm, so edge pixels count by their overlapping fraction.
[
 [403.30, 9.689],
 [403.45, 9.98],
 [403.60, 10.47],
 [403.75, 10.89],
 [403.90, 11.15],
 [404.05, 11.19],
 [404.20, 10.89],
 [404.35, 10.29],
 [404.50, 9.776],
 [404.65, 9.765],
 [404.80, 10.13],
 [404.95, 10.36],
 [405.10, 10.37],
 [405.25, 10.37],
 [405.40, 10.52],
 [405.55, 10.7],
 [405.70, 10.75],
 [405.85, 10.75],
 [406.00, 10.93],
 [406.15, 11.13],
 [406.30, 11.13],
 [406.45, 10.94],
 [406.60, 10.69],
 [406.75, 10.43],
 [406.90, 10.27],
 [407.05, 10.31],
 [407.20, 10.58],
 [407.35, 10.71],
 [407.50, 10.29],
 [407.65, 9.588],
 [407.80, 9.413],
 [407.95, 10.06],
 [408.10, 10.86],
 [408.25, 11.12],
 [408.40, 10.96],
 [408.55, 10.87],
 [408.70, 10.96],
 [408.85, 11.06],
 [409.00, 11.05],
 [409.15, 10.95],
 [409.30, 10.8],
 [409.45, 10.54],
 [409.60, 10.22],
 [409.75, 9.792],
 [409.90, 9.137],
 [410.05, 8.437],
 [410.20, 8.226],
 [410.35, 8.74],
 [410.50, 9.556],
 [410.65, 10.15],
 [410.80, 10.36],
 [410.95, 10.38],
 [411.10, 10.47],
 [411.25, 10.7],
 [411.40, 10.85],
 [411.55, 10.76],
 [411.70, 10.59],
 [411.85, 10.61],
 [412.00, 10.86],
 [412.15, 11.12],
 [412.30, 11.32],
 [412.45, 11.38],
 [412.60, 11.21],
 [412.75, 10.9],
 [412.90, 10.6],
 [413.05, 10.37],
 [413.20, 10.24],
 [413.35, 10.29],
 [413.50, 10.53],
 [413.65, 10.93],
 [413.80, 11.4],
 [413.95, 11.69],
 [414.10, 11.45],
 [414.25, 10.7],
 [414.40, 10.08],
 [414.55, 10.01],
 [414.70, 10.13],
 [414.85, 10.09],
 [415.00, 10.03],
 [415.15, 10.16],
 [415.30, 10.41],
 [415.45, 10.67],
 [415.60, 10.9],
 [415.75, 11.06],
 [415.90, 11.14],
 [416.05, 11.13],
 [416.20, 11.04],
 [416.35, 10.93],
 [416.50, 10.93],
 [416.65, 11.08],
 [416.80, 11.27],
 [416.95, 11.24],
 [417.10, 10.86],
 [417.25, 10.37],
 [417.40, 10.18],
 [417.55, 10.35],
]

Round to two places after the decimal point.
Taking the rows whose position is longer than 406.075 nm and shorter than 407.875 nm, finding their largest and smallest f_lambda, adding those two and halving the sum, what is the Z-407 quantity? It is 10.27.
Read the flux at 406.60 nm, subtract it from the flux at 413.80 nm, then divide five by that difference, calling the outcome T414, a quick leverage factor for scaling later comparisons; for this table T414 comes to 7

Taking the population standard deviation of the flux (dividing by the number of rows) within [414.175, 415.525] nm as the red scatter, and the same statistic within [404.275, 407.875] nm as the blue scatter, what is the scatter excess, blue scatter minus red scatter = 0.2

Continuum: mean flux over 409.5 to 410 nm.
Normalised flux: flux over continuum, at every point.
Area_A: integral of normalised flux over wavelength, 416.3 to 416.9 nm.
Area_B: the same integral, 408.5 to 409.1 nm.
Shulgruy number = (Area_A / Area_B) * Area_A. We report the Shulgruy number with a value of 0.69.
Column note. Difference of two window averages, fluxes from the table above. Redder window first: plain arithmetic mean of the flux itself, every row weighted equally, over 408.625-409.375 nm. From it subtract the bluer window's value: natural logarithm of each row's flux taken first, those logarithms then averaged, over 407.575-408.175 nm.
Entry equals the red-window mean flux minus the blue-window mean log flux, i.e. 8.66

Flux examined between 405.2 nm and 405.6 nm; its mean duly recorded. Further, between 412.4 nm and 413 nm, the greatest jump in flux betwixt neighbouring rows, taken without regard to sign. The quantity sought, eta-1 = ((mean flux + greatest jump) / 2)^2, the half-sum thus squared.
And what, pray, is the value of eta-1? 29.4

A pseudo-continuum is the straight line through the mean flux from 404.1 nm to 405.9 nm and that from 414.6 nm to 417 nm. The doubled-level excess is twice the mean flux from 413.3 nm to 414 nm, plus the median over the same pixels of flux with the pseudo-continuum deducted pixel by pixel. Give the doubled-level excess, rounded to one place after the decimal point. 22.2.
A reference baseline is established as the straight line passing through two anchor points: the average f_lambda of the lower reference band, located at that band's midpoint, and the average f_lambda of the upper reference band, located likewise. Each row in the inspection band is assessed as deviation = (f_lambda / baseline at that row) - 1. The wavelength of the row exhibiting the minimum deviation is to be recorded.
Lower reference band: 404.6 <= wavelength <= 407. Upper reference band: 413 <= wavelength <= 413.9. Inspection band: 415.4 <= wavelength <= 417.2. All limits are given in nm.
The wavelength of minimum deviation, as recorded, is 415.45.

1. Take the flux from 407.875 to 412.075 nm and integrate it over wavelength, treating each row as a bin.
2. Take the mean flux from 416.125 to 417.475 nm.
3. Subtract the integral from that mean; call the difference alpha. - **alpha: -32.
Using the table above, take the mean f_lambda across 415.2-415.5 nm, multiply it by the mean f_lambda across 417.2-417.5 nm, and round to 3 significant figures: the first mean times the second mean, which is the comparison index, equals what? 108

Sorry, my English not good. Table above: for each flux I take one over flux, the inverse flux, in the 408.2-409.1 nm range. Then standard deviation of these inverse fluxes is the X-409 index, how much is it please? 0.0007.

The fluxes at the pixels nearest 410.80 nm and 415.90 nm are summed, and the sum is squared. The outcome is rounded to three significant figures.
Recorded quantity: 462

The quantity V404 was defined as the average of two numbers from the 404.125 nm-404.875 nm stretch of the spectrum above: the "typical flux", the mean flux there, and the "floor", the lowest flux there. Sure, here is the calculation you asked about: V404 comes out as 10.0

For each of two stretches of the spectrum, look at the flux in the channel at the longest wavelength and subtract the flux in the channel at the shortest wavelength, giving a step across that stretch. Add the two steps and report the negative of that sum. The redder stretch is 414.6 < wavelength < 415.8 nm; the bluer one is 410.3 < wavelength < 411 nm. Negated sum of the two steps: -2.6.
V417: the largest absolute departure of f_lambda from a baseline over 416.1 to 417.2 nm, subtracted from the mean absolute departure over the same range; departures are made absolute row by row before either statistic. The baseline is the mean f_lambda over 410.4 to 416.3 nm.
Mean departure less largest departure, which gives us -0.22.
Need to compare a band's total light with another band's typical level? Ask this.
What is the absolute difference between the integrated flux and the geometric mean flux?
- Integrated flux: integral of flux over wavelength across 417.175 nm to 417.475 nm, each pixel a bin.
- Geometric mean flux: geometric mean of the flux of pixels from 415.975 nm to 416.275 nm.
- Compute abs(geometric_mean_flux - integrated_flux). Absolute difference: 8.0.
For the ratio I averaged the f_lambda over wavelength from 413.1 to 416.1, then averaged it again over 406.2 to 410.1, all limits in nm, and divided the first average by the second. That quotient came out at 1.02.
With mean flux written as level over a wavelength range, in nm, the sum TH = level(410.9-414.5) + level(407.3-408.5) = 21.2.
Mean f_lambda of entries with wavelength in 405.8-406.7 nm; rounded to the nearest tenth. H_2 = 10.9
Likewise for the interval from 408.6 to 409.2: 11.0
